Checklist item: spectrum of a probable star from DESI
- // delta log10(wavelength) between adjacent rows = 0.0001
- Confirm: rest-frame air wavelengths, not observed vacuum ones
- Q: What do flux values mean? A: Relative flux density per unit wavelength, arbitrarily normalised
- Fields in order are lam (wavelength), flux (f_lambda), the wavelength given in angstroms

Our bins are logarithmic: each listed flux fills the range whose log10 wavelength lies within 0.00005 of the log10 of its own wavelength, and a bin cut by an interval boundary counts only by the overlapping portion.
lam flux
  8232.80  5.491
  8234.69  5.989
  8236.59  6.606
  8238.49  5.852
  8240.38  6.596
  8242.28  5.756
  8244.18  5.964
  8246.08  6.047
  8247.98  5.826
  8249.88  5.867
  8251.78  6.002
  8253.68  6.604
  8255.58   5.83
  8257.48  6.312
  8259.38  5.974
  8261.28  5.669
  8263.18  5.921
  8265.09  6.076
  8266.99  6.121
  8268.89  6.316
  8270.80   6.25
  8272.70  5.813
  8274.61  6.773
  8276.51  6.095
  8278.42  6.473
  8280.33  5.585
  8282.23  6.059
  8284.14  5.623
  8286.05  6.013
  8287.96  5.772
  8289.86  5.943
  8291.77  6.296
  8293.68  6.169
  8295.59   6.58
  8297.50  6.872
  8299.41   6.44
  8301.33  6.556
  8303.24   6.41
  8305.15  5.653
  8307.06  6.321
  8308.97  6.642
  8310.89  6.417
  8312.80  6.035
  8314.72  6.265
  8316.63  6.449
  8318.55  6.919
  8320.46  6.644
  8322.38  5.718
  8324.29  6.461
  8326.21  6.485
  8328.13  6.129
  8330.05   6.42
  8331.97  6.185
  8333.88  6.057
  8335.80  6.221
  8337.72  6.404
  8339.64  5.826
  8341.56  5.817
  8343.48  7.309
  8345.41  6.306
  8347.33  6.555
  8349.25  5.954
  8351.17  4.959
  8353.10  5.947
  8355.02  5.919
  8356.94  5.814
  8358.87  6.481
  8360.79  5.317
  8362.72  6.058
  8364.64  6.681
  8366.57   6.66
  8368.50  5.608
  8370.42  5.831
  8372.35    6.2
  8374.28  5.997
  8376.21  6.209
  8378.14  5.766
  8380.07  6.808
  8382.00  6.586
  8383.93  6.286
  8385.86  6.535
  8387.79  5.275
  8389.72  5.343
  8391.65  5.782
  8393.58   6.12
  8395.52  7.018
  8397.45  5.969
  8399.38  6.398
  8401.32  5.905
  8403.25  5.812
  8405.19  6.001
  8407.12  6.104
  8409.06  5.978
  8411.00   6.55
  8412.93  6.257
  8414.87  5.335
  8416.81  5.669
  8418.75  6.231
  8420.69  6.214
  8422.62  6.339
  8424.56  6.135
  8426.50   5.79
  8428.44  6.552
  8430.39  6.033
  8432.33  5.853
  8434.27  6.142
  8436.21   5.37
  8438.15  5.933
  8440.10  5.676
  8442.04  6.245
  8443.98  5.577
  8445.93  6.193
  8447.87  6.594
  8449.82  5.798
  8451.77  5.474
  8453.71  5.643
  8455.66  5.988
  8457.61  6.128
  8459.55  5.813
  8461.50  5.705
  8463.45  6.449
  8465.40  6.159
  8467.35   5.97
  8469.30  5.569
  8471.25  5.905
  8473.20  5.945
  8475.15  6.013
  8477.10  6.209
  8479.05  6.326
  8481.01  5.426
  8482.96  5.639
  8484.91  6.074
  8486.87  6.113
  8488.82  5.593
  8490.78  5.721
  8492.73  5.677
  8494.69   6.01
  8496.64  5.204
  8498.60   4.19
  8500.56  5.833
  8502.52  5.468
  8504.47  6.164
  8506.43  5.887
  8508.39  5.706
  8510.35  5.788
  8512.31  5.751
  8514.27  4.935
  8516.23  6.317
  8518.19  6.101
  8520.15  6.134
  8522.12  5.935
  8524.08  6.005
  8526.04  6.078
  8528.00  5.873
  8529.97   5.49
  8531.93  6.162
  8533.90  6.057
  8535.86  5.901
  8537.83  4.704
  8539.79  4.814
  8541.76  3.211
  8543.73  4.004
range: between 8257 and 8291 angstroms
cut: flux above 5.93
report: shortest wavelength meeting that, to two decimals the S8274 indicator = 8257.48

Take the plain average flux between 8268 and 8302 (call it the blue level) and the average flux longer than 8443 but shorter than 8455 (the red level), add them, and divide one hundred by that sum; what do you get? 8.28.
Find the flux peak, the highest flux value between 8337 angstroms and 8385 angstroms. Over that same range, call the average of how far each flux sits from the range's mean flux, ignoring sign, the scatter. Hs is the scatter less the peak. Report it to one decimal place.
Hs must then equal -6.9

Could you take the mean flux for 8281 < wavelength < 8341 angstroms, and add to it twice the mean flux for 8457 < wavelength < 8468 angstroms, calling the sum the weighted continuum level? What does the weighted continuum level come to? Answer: 18.3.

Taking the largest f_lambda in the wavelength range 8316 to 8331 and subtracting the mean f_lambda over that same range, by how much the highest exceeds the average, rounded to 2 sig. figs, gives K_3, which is 0.52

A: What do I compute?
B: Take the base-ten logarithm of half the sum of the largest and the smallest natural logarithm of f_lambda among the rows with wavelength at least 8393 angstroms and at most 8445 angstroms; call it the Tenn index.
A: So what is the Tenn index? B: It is 0.258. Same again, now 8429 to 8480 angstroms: 0.251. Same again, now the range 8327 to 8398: 0.254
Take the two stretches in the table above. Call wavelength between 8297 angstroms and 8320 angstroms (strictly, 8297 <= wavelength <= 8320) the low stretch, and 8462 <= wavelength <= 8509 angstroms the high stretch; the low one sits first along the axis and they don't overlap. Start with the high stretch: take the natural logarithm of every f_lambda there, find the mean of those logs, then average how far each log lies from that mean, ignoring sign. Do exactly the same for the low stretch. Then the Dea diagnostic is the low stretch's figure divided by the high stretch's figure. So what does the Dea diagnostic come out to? 0.6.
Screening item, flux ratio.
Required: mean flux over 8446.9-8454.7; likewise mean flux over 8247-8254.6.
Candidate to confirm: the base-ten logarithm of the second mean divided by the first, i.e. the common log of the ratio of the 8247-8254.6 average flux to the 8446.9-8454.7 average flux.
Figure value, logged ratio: 0.014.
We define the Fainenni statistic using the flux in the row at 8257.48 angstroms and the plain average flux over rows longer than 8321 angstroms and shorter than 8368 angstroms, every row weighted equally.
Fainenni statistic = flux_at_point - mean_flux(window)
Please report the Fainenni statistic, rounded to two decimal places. 0.16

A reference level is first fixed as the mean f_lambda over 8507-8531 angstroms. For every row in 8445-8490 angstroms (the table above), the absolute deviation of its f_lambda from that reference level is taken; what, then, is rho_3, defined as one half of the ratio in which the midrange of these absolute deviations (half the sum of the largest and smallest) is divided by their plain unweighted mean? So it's 0.73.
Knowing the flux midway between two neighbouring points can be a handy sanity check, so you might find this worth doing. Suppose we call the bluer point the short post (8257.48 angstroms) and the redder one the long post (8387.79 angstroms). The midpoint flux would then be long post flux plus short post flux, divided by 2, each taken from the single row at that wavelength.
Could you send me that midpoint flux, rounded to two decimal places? 5.79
